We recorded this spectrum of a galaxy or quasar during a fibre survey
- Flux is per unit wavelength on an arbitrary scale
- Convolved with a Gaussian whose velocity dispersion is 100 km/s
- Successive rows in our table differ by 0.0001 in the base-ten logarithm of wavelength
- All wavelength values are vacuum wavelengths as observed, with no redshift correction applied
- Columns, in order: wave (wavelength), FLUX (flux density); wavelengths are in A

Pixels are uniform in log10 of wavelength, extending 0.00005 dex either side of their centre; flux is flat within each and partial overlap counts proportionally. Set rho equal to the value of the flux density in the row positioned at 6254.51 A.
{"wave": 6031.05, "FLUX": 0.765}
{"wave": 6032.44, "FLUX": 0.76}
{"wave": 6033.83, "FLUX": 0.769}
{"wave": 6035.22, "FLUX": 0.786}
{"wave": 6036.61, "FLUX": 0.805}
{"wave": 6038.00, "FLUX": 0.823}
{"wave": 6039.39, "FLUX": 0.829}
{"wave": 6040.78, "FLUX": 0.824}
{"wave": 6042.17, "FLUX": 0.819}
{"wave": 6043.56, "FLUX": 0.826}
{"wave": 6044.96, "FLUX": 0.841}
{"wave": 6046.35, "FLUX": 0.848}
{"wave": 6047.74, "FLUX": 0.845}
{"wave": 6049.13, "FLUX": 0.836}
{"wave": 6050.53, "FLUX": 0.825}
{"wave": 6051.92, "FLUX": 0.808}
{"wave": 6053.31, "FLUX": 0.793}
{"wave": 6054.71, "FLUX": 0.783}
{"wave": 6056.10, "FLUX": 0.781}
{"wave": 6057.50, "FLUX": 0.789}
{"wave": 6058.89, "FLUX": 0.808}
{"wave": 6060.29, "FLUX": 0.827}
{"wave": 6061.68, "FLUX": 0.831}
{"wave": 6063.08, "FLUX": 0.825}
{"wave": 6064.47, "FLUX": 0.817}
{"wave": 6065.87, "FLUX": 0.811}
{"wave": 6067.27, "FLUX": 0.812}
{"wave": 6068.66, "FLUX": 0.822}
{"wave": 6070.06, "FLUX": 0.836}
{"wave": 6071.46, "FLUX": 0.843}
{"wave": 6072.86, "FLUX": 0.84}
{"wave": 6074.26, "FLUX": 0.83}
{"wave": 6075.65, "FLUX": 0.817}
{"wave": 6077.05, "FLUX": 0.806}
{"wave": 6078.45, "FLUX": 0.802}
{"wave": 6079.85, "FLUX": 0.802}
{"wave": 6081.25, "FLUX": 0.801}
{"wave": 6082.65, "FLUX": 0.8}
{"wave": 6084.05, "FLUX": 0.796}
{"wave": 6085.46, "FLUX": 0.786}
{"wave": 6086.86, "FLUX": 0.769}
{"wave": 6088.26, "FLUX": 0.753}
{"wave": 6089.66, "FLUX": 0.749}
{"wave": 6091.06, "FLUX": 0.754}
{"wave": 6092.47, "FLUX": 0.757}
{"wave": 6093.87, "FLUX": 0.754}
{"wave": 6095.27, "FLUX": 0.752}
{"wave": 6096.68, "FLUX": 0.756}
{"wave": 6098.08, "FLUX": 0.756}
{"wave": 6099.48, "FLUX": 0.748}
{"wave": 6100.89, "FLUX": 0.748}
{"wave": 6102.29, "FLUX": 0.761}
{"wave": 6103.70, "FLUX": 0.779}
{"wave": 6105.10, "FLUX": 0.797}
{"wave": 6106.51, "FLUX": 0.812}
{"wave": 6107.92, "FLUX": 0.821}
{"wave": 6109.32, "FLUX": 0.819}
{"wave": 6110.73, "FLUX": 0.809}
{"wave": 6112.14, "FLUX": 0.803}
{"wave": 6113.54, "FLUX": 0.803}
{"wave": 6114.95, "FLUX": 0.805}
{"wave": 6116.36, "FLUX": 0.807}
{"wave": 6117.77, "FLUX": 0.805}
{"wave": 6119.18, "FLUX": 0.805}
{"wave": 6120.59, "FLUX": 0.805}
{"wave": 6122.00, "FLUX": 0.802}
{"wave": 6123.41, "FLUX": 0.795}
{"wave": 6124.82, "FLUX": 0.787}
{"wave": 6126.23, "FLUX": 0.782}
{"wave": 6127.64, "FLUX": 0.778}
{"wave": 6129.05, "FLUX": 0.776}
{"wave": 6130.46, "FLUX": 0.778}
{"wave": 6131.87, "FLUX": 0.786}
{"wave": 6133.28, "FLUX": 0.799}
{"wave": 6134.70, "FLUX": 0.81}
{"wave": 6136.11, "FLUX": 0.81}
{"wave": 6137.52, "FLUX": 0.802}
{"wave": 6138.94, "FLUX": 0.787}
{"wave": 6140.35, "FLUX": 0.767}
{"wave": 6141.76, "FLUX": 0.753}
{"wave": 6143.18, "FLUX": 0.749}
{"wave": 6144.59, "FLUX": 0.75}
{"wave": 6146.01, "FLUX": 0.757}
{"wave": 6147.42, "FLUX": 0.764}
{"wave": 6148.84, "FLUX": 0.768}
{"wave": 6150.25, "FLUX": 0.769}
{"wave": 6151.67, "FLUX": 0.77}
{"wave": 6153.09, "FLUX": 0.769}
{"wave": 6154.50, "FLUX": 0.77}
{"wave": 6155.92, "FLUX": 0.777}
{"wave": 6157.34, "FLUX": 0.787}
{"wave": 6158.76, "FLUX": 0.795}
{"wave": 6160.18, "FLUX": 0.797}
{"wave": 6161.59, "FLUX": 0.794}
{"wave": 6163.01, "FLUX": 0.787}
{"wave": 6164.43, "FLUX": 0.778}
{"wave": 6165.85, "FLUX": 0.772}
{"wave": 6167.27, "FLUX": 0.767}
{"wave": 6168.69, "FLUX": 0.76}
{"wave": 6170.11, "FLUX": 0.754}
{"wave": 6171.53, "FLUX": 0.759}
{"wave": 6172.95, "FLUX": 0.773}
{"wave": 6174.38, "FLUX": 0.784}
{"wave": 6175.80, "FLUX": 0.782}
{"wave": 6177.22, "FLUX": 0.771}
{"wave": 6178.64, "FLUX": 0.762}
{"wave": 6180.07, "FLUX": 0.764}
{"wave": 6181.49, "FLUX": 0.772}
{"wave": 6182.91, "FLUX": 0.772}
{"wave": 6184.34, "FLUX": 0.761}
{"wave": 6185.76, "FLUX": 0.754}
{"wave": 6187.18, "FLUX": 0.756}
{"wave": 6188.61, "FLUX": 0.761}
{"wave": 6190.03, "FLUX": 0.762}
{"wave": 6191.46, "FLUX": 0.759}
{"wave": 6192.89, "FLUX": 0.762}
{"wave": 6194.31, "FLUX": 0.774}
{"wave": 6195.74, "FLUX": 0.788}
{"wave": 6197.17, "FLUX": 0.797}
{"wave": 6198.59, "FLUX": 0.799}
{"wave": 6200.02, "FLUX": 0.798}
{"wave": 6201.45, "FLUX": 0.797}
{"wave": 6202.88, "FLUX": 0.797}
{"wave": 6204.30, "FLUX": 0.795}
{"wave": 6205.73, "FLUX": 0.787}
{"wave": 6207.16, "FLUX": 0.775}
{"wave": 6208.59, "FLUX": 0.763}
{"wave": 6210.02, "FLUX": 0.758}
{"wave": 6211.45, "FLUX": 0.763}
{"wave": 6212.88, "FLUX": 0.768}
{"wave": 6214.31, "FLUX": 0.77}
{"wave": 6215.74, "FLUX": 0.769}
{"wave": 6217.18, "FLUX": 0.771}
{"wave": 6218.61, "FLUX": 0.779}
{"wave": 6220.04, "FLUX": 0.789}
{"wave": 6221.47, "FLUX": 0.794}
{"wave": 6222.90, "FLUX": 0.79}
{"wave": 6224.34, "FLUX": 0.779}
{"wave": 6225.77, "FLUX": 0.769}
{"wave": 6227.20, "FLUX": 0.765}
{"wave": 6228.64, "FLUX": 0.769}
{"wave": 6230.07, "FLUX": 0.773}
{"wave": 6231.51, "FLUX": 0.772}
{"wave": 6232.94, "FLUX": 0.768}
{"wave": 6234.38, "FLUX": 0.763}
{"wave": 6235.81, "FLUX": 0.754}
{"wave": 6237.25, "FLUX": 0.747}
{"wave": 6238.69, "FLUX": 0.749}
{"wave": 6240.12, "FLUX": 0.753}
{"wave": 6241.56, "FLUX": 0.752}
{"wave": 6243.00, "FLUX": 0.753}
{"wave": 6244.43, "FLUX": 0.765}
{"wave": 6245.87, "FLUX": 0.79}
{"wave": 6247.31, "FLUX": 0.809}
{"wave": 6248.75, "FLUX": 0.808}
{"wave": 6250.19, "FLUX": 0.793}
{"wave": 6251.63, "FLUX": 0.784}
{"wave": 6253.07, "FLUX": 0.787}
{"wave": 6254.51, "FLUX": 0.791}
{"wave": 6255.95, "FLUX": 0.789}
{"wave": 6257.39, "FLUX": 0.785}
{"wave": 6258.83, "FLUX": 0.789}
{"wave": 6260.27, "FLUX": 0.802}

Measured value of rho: 0.791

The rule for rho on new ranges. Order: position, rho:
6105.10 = 0.797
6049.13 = 0.836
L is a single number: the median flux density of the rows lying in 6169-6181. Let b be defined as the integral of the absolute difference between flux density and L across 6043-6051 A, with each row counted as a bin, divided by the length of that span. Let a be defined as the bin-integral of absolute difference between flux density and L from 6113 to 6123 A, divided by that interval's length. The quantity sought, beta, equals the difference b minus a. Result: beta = 0.03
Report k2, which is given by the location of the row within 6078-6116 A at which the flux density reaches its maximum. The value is 6107.92 A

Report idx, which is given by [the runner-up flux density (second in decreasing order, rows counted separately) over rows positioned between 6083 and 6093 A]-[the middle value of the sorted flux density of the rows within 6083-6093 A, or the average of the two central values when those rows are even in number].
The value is 0.029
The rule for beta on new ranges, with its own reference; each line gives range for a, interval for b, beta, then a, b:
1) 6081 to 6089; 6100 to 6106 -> 0.00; 0.021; 0.018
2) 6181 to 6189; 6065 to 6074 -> 0.05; 0.008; 0.060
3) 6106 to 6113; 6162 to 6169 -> -0.04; 0.045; 0.009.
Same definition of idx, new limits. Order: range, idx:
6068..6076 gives 0.007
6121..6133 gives 0.011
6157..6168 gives 0.008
